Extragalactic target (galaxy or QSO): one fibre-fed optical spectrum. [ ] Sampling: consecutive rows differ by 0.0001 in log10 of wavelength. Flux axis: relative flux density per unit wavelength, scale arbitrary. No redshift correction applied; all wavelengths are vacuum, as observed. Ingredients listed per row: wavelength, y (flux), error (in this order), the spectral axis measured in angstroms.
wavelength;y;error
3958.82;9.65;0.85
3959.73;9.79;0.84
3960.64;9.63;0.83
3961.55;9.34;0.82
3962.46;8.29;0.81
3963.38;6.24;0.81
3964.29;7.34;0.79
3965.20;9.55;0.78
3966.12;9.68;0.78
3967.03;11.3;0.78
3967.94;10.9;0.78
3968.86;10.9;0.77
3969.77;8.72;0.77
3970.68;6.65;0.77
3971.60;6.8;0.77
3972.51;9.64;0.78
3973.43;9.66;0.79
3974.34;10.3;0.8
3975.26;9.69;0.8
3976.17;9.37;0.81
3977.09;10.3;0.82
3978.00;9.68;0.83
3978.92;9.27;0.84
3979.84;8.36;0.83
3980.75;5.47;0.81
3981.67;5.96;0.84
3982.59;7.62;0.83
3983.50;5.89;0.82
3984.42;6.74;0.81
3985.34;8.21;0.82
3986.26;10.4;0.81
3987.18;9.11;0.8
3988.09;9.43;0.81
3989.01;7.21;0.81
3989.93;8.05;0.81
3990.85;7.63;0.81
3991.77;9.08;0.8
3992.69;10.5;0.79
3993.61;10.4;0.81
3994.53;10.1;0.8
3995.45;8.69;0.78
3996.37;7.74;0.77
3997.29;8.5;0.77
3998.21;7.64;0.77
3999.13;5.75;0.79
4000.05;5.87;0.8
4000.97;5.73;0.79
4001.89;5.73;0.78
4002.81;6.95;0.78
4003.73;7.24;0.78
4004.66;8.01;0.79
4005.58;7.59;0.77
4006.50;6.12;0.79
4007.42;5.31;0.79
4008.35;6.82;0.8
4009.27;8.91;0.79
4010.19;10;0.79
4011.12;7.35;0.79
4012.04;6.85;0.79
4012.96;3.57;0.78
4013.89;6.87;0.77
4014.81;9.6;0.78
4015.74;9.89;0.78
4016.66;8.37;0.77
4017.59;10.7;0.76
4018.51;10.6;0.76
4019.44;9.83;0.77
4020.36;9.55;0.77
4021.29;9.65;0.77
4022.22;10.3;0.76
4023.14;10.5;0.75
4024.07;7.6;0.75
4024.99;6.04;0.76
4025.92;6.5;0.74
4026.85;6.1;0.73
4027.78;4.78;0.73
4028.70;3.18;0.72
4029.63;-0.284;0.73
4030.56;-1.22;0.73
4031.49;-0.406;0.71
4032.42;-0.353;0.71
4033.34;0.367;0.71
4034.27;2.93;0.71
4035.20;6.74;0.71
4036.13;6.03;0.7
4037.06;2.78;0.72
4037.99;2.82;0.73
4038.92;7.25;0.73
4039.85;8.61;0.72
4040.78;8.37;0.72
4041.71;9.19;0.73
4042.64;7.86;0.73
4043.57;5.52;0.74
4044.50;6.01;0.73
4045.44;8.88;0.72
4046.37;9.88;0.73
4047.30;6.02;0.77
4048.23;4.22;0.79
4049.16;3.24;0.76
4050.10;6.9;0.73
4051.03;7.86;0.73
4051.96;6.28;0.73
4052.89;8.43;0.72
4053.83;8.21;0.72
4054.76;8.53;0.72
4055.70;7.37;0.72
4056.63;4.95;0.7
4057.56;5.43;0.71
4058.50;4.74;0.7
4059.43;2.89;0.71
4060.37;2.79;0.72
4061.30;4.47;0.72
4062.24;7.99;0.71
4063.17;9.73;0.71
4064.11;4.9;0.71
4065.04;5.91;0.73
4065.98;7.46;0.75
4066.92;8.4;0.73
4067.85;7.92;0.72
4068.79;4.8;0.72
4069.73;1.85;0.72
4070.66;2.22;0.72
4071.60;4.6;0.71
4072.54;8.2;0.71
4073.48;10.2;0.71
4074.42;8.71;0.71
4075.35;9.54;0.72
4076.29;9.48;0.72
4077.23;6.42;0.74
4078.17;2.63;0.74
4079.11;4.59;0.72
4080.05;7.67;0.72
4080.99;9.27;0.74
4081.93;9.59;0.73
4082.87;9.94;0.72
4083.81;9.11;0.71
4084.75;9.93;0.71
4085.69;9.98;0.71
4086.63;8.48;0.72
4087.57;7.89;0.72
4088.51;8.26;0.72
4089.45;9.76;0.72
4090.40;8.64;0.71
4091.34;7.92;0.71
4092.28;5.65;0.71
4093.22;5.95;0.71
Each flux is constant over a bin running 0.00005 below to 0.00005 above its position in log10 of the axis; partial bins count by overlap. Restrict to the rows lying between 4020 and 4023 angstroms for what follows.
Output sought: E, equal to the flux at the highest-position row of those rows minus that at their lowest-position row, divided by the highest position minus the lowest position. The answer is 0.4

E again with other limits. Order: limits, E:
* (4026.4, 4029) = -1.6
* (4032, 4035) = 1.8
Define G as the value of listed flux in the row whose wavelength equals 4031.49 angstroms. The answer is -0.406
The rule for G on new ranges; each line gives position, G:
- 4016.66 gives 8.37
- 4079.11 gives 4.59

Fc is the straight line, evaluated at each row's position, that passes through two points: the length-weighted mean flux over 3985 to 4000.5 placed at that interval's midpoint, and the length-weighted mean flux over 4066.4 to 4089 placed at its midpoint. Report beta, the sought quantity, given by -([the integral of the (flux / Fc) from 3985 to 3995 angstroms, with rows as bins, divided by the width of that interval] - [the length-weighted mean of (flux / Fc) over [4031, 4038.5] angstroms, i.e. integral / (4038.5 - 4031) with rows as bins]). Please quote -0.7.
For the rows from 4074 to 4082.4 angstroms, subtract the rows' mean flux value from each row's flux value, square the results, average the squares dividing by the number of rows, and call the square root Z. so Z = 2.4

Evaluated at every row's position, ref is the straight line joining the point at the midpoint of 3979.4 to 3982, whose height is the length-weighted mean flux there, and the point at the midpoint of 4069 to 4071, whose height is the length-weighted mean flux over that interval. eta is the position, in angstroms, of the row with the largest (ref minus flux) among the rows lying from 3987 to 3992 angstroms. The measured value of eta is 3989.01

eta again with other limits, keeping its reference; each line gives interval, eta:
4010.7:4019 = 4012.96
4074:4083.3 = 4078.17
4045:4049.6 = 4049.16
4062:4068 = 4064.11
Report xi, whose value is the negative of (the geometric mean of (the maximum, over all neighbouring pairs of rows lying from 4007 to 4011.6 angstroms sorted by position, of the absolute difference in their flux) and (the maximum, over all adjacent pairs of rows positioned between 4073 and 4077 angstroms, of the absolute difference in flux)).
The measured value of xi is -2.0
